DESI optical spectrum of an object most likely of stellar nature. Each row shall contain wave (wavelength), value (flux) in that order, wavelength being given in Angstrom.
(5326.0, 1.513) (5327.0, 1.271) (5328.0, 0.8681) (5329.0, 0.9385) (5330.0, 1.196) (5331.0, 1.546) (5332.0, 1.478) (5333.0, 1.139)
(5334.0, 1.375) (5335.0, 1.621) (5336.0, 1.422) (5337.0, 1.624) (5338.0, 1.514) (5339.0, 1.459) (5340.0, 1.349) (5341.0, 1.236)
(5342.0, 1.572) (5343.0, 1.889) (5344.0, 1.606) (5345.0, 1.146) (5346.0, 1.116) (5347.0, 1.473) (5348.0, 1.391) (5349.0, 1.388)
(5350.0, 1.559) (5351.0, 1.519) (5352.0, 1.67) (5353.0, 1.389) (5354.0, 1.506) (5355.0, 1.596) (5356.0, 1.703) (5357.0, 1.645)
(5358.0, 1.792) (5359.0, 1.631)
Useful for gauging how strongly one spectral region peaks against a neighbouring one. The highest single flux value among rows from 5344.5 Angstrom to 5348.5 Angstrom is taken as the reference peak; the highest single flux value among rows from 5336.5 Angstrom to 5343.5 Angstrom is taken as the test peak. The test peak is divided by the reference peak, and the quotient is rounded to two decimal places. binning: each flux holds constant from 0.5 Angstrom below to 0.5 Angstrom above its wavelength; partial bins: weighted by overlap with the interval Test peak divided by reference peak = 1.28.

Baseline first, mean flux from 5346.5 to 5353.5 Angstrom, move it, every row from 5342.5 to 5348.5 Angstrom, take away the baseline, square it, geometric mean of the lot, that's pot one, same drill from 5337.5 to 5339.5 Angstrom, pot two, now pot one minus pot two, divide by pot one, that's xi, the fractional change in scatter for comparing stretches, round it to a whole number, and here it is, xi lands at 1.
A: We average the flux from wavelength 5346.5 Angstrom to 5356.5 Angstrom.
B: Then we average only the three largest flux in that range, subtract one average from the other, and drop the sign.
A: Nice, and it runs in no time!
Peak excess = 0.14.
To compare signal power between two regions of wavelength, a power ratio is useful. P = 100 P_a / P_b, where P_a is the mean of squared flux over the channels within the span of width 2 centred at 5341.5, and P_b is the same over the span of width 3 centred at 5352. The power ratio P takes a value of 85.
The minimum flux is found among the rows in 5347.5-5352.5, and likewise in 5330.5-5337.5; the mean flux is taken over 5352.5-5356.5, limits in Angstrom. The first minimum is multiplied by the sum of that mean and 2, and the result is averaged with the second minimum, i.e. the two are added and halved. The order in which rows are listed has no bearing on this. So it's 3.03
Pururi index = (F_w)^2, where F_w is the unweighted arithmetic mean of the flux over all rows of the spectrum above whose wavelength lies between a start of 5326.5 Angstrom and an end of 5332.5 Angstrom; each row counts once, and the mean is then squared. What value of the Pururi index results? 1.5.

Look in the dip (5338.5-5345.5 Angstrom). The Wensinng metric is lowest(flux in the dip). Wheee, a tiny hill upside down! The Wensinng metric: 1.146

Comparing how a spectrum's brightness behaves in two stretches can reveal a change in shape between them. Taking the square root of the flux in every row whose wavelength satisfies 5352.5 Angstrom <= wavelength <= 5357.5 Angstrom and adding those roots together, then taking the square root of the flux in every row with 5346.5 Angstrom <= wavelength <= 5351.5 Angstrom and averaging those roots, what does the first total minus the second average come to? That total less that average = 5.05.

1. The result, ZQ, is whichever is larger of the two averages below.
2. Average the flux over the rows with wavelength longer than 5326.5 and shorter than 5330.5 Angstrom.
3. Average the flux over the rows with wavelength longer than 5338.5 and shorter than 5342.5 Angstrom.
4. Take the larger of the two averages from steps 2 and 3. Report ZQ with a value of 1.40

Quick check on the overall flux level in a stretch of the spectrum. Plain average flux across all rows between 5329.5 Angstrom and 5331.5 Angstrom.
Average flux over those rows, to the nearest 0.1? 1.4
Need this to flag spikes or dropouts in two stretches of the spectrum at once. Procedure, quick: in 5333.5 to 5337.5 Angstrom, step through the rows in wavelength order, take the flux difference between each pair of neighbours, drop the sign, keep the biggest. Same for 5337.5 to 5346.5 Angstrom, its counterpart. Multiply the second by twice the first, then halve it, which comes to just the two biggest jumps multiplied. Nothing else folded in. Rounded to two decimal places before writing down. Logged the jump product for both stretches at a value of 0.11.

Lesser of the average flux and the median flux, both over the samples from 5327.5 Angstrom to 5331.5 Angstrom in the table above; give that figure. 1.07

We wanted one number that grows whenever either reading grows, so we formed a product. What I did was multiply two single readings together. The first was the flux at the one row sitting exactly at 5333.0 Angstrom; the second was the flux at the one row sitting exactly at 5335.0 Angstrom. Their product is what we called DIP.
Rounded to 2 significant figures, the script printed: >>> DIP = 1.8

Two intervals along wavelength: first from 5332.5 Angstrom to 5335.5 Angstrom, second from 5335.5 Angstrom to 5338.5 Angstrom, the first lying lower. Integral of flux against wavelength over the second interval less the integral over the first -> 0.4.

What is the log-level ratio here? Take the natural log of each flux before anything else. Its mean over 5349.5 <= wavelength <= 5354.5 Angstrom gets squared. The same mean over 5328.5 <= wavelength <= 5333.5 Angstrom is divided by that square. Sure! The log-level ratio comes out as 1.2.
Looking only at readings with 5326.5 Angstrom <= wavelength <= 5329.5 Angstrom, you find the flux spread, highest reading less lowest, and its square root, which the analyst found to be 0.63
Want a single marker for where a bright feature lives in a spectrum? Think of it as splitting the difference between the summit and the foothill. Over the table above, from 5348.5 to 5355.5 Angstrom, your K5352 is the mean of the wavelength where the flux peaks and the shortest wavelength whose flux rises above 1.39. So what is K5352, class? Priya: 5351.0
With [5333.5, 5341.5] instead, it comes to 5336.0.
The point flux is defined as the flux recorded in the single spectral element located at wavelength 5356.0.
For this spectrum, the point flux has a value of 1.703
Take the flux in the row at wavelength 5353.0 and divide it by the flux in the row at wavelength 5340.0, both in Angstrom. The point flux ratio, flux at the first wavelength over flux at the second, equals 1.03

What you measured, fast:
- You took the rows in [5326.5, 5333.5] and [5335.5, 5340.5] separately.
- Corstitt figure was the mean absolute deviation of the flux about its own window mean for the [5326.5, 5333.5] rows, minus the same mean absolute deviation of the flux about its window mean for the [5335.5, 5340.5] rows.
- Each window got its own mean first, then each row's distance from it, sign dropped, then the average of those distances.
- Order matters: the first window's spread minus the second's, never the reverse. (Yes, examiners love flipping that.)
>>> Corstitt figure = 0.12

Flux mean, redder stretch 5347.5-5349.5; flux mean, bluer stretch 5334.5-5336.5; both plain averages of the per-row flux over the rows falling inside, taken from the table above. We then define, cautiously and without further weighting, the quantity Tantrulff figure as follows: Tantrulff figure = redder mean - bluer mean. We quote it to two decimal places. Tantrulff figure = -0.13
